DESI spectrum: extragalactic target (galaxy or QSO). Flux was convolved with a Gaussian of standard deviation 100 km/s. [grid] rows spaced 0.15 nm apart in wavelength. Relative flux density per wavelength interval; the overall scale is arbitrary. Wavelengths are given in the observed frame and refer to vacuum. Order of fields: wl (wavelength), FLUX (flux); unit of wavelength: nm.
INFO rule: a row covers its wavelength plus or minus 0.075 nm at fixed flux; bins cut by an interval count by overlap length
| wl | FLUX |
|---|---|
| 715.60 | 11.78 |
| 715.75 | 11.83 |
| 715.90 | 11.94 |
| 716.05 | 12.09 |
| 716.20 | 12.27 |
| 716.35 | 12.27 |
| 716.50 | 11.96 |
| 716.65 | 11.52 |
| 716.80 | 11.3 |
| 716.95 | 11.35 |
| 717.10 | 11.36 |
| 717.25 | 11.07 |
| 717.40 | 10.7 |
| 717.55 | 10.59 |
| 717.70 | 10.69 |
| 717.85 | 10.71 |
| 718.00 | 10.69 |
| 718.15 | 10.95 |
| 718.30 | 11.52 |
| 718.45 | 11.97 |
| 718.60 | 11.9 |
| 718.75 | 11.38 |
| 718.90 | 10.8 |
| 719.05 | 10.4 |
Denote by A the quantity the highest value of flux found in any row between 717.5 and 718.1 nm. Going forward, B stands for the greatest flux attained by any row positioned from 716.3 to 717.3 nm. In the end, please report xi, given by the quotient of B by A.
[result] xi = 1.15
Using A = 10.71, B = 12.27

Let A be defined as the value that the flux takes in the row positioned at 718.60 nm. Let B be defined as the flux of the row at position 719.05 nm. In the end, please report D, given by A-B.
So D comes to 1.50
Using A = 11.9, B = 10.4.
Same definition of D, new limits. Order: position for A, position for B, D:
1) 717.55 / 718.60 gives -1.31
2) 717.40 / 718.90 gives -0.10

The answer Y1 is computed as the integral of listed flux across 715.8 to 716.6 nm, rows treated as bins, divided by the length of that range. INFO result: 12.1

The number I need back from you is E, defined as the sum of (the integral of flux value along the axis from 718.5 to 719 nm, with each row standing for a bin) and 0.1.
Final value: 5.8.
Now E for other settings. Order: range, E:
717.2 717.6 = 4.4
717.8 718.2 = 4.4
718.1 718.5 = 4.7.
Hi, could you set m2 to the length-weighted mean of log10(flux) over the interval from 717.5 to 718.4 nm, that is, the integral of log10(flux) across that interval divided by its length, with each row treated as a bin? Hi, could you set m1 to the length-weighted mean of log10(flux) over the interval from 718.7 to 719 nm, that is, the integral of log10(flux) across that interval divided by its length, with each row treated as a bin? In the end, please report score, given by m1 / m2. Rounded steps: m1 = 1.04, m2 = 1.04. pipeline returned 1.00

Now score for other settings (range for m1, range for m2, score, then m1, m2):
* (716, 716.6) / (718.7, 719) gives 1.04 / 1.08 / 1.04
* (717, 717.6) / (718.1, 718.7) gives 0.98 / 1.04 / 1.06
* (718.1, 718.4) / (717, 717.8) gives 1.02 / 1.05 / 1.04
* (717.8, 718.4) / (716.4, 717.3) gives 0.98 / 1.04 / 1.06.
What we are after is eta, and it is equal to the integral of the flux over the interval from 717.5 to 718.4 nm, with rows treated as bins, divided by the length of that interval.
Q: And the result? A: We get 10.9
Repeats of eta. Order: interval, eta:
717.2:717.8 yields 10.7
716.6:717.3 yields 11.3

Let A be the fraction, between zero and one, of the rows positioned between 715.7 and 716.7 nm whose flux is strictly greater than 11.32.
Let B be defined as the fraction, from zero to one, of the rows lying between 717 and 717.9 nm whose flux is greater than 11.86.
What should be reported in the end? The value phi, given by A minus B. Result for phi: 1.0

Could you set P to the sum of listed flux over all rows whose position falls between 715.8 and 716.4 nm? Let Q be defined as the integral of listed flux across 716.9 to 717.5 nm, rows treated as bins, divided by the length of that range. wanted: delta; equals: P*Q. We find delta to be 539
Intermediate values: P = 49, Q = 11.1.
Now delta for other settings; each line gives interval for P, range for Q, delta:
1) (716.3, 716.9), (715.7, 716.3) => 567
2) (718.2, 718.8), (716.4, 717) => 541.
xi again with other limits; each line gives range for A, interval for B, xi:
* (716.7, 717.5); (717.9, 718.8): 1.05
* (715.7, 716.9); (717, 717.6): 0.93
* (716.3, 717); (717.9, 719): 0.98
